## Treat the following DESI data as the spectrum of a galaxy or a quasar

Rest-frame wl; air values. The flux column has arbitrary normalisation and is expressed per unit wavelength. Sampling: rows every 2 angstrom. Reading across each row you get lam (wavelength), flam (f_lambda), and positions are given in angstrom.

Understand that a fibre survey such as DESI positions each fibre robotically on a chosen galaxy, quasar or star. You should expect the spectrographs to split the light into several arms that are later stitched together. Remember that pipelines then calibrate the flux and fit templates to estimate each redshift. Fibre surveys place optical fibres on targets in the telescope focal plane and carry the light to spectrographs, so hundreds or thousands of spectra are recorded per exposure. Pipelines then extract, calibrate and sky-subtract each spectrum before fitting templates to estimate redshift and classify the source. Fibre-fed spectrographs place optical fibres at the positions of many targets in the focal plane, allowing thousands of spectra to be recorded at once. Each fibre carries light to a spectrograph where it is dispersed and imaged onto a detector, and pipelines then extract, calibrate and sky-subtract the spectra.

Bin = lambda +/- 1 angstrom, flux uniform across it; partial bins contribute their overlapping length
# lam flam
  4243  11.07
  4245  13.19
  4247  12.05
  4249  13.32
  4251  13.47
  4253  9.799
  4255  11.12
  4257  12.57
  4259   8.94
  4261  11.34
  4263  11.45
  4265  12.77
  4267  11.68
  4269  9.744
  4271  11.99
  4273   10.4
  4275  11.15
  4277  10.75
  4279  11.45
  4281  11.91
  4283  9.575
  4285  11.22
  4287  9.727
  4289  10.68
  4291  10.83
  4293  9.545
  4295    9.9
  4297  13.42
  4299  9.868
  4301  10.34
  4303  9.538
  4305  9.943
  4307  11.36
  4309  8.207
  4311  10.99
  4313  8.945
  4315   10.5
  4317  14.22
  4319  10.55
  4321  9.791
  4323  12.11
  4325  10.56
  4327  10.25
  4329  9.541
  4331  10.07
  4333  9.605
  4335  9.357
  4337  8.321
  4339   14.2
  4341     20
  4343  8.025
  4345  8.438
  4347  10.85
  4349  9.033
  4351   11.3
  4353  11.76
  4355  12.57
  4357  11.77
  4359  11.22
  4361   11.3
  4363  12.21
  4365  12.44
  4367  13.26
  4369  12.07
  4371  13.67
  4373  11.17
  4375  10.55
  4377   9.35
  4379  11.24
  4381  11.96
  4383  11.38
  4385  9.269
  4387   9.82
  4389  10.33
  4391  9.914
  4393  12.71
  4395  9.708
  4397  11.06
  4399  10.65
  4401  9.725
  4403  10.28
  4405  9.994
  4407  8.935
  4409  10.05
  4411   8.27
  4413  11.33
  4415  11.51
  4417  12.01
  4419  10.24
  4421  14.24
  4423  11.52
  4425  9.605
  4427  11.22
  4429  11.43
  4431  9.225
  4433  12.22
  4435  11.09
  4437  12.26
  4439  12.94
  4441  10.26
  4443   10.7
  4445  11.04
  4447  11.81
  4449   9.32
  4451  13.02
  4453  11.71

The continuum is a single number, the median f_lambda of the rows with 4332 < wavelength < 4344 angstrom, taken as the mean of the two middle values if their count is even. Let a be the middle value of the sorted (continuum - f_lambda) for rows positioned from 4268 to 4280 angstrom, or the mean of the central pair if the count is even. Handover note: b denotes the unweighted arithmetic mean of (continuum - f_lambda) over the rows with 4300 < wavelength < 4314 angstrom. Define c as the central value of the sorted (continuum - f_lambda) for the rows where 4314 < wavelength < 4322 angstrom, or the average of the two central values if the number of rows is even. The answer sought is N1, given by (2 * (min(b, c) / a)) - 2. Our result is -0.6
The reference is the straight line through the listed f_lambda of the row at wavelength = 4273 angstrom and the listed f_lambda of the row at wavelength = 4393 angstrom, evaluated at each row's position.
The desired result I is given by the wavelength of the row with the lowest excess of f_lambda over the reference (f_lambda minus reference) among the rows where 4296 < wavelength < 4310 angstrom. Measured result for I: 4309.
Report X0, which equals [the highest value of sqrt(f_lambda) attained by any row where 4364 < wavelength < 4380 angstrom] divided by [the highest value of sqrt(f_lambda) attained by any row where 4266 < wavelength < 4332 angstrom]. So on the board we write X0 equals 0.98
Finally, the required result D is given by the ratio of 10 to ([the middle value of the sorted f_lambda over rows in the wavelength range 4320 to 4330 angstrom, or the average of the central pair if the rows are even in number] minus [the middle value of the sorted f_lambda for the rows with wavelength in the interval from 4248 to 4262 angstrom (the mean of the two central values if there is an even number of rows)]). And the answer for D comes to -9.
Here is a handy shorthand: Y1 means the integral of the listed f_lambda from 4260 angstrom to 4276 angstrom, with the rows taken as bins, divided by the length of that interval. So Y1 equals 11.3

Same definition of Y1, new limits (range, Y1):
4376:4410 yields 10.4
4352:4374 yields 12.1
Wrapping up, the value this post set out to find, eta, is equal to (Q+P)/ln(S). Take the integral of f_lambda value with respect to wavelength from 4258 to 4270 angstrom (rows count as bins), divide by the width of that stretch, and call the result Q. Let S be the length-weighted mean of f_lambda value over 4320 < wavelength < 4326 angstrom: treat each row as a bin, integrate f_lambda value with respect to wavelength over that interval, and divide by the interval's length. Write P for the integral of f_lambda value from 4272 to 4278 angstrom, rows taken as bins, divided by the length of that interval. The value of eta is 9.1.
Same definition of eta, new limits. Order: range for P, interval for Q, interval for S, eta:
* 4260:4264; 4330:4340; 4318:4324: 9.1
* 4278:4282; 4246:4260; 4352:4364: 9.4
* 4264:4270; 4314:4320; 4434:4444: 9.5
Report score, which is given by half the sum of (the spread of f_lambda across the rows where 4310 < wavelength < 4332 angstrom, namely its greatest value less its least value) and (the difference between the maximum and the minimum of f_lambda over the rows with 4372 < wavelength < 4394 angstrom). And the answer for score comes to 4.4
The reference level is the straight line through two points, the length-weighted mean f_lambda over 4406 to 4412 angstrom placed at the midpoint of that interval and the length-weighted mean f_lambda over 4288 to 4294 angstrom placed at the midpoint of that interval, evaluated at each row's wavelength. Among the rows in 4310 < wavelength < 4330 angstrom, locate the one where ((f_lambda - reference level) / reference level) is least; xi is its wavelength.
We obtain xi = 4313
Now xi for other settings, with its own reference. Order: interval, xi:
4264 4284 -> 4283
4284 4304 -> 4293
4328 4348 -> 4343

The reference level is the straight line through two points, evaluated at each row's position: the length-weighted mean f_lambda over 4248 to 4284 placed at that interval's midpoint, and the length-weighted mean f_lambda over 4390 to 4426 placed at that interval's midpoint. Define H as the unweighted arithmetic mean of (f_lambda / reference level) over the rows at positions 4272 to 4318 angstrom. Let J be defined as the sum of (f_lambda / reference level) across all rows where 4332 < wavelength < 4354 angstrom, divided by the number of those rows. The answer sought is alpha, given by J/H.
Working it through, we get 1.05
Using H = 0.952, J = 1.00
